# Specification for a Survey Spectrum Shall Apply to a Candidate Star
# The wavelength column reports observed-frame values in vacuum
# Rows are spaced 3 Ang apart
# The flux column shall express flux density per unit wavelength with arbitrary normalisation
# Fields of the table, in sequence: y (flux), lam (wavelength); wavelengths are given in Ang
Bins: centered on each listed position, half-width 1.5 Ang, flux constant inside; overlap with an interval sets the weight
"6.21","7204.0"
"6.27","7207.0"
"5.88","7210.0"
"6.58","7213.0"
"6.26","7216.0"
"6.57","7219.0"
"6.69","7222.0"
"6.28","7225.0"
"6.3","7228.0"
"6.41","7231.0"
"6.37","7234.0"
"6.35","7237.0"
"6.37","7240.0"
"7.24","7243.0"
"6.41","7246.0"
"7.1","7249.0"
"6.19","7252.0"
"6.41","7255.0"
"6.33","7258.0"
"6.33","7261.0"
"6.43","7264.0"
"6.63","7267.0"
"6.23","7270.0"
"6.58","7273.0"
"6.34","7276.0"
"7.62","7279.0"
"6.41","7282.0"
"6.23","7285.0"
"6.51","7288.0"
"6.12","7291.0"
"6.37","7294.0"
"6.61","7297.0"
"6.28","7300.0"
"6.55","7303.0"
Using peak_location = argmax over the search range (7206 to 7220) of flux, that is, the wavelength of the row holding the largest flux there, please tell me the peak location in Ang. 7213.0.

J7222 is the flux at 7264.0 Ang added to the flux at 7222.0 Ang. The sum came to 13.1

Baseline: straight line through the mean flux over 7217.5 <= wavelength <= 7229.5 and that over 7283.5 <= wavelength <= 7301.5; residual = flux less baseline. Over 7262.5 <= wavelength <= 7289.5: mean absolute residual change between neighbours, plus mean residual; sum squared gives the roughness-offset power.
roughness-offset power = 0.5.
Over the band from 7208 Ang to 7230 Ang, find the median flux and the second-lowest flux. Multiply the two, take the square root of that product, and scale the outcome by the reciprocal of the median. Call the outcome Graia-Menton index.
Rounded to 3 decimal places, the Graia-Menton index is 0.997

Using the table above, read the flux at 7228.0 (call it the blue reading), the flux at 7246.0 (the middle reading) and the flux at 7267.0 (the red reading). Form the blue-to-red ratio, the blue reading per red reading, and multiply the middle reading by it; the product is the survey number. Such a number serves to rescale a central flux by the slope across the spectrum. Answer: 6.09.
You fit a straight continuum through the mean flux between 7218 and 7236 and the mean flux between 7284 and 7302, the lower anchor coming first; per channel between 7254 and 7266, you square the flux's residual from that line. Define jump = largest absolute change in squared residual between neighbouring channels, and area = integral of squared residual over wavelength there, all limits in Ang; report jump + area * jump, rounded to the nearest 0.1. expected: 0.0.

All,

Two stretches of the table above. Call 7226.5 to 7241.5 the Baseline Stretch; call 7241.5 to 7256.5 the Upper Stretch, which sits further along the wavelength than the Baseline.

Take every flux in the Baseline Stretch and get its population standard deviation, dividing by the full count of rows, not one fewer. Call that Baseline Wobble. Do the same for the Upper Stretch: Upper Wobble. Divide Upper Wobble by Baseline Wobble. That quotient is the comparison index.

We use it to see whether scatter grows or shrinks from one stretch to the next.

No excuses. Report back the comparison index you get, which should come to 12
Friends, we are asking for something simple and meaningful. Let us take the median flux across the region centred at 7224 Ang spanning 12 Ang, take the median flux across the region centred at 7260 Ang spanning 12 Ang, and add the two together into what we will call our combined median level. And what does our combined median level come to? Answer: 12.8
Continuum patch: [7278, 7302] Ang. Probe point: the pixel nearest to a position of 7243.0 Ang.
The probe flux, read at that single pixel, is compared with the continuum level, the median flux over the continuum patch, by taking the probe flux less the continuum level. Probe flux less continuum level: 0.85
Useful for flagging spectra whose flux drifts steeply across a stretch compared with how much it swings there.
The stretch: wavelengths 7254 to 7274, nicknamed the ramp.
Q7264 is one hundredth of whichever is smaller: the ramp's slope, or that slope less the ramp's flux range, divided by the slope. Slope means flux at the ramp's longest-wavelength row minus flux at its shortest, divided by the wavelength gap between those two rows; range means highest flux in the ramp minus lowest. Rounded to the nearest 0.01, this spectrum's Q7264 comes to -0.41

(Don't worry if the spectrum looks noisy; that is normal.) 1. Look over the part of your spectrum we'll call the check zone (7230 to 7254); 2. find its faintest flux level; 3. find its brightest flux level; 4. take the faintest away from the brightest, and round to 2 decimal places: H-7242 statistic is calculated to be 1.05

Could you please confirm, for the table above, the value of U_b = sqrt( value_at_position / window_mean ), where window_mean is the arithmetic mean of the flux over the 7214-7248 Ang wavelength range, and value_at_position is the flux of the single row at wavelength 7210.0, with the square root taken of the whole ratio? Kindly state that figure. 0.95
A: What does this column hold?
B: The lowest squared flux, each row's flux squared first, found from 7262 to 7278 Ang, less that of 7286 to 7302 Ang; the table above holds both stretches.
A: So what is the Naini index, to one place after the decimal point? 1.4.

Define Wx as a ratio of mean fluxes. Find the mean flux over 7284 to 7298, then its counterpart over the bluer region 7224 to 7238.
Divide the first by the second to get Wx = 1.00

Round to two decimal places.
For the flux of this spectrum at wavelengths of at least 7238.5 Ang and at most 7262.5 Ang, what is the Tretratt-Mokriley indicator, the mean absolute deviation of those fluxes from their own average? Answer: 0.31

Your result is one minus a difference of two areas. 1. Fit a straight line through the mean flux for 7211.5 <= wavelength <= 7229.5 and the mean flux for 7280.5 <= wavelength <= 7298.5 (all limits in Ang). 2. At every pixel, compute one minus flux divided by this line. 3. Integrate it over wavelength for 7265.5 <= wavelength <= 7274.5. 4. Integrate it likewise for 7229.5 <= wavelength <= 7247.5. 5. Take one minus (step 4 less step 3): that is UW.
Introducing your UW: 1.2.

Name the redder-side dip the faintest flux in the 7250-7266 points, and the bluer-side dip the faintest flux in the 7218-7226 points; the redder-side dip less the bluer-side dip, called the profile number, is -0.090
